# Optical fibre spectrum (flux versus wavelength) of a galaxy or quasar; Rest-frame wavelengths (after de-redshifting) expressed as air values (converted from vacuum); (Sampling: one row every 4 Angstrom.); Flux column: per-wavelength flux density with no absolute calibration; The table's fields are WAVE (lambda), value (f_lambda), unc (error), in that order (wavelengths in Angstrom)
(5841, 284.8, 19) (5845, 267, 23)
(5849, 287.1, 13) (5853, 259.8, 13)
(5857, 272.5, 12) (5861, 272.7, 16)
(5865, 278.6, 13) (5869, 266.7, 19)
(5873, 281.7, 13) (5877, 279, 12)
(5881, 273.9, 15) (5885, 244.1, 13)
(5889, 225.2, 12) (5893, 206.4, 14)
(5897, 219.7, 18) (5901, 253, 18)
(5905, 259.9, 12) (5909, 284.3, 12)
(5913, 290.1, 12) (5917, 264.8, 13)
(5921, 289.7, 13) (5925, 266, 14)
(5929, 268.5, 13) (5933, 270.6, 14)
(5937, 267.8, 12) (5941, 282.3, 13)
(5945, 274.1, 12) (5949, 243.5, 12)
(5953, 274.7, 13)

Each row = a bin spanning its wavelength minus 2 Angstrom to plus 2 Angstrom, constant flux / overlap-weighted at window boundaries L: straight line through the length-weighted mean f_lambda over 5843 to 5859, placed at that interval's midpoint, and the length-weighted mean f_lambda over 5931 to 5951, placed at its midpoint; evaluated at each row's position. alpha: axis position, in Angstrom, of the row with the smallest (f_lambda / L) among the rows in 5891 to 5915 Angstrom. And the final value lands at 5893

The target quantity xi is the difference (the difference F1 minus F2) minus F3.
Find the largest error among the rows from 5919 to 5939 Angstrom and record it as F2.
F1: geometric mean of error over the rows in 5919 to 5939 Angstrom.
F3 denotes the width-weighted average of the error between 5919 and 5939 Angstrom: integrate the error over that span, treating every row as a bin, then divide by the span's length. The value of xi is -14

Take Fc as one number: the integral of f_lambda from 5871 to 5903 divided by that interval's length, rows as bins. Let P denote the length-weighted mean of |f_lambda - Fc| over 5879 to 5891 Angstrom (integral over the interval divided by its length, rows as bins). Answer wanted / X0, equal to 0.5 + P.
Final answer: 18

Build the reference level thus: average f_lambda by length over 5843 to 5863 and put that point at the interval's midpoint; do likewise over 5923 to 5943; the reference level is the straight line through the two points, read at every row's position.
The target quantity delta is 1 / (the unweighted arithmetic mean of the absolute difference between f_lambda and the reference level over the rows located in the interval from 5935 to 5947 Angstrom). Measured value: 0.17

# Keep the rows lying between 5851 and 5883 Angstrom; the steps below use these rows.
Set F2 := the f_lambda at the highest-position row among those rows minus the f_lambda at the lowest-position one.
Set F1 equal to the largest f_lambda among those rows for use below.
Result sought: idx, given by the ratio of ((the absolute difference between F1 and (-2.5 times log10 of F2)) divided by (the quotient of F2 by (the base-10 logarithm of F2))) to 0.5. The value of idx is 46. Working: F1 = 281.7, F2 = 14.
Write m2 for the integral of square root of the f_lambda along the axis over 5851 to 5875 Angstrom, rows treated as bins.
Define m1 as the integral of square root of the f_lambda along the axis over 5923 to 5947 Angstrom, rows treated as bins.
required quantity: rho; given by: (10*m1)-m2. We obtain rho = 3559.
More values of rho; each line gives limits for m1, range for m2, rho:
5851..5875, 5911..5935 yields 3560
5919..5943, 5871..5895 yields 3593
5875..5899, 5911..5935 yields 3325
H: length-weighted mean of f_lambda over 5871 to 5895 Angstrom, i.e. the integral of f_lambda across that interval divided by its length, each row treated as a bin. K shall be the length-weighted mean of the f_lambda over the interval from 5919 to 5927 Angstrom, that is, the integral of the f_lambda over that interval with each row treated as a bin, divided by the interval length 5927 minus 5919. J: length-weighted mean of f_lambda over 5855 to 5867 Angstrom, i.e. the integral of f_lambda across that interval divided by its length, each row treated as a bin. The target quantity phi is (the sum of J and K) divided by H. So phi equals 2.2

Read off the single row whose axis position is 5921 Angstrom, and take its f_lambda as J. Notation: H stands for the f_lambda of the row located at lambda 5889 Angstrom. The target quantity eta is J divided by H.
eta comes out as 1.29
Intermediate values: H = 225.2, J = 289.7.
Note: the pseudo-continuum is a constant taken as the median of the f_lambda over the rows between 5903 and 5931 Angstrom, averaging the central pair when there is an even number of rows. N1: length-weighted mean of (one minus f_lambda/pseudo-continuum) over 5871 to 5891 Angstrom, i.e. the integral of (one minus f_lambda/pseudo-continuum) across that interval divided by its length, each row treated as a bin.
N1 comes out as 0.029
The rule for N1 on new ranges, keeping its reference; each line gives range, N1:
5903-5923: -0.034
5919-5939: -0.015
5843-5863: -0.012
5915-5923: -0.033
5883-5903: 0.145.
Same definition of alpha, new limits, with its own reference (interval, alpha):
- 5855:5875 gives 5869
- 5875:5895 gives 5893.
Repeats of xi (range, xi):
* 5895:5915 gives -18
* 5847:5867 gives -16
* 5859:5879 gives -19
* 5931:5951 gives -14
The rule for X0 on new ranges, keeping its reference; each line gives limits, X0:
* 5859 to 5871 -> 25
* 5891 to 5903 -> 25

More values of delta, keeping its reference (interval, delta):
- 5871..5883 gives 0.15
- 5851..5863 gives 0.22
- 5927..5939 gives 0.48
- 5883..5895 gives 0.02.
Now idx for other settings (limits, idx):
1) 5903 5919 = 82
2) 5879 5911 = 56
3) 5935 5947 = 72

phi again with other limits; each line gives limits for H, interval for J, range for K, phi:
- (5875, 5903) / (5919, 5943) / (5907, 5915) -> 2.3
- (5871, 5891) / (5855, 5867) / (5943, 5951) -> 2.0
